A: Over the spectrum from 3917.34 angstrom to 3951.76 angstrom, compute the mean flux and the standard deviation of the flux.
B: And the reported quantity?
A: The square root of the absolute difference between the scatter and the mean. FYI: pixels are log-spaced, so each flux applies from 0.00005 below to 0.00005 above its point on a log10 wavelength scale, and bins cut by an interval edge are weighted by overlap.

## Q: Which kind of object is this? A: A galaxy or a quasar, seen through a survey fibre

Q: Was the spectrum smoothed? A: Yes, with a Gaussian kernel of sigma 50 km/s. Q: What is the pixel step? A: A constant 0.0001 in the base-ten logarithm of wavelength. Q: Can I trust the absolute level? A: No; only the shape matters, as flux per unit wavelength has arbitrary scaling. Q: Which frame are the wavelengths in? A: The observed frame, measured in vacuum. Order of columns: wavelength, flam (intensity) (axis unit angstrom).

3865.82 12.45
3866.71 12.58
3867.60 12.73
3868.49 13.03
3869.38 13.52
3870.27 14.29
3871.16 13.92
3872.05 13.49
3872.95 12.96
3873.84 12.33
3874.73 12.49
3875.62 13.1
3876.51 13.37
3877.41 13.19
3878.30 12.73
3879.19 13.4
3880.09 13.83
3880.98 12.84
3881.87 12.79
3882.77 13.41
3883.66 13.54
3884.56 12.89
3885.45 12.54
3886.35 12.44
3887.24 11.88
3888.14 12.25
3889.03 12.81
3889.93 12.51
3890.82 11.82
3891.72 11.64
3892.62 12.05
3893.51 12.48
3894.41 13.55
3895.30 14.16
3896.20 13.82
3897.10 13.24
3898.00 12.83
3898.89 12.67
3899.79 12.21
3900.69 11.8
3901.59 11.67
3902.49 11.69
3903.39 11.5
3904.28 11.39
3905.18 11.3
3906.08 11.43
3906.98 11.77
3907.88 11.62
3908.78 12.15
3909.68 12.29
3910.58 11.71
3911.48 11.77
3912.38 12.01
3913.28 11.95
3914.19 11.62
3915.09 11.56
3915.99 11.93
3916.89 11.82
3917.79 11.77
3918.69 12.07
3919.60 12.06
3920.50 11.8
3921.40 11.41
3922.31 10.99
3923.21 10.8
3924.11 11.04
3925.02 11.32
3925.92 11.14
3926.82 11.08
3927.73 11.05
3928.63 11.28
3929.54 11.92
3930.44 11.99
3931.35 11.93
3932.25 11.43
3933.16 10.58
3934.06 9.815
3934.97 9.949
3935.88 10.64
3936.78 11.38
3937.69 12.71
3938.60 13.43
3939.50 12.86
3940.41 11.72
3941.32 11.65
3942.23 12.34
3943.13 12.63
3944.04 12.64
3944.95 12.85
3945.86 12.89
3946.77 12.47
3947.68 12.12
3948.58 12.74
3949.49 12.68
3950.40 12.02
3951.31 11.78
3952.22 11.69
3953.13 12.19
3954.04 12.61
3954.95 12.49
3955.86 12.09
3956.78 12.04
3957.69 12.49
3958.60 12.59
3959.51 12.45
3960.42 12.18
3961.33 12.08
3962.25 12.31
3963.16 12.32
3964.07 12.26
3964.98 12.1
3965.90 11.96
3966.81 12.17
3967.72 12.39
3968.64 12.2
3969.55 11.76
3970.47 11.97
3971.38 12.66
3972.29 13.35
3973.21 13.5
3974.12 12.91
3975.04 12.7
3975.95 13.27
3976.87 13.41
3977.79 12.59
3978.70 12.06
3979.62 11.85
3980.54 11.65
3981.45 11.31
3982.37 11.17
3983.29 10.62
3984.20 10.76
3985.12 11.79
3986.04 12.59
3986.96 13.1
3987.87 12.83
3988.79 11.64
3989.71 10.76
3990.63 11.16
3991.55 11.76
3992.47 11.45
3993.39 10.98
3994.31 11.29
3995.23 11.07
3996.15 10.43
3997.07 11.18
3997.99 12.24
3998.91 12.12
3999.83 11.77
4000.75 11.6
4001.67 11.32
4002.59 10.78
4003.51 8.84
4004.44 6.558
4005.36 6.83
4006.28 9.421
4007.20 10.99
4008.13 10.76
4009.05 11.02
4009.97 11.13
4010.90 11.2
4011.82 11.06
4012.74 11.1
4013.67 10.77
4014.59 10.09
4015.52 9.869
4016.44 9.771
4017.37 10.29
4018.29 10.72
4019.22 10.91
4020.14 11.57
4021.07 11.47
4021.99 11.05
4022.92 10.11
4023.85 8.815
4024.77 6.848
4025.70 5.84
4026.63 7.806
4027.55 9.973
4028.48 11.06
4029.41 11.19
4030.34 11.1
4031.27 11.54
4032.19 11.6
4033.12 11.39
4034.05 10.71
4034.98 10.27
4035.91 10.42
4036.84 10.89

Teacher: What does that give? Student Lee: 3.31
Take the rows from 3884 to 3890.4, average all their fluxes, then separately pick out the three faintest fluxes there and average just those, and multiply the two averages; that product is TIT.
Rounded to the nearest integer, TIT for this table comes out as 152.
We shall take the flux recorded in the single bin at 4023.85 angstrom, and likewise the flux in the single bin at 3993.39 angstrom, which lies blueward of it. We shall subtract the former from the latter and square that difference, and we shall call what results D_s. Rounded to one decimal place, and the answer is 4.7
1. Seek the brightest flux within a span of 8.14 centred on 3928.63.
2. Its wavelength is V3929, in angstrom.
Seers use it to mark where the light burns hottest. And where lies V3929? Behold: 3930.44 angstrom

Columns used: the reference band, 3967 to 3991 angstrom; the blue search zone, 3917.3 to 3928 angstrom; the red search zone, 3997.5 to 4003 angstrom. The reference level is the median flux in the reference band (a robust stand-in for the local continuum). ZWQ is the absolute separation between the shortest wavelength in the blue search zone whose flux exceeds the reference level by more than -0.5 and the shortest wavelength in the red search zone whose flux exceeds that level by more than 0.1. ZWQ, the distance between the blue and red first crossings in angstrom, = 80.2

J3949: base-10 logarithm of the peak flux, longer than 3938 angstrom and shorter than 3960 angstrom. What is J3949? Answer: 1.13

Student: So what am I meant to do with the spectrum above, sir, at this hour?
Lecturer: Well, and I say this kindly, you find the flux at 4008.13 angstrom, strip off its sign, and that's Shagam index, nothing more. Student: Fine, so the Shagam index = 10.8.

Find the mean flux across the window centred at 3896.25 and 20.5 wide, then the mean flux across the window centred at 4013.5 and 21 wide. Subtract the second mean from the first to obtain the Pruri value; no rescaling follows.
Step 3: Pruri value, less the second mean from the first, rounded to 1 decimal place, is 2.1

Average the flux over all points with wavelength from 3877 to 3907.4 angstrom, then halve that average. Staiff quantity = 6.27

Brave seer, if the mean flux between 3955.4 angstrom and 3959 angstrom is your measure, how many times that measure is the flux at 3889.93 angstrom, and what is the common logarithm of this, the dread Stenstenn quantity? 0.01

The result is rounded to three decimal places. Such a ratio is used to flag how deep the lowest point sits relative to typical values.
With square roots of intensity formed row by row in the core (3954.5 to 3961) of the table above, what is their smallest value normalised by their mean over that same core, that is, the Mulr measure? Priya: 0.988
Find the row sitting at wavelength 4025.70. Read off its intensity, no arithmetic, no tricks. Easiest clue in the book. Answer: 5.84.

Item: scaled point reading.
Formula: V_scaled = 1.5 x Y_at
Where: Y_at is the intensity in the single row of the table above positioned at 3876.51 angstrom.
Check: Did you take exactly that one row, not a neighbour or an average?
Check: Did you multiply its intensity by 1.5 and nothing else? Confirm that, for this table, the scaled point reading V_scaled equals 20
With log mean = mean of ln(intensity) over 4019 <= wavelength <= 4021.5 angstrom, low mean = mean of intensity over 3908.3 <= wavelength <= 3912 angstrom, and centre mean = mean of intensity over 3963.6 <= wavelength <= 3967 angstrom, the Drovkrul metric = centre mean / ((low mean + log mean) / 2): 1.68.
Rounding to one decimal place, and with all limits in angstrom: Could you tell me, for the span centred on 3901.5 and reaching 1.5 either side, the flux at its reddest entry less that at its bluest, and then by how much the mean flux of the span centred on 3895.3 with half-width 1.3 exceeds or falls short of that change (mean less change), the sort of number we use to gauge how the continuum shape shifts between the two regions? 14.0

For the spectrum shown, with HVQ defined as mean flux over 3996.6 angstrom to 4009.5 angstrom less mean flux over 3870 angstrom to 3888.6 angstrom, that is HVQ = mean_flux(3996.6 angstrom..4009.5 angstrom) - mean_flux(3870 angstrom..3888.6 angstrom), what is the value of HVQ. -2.6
